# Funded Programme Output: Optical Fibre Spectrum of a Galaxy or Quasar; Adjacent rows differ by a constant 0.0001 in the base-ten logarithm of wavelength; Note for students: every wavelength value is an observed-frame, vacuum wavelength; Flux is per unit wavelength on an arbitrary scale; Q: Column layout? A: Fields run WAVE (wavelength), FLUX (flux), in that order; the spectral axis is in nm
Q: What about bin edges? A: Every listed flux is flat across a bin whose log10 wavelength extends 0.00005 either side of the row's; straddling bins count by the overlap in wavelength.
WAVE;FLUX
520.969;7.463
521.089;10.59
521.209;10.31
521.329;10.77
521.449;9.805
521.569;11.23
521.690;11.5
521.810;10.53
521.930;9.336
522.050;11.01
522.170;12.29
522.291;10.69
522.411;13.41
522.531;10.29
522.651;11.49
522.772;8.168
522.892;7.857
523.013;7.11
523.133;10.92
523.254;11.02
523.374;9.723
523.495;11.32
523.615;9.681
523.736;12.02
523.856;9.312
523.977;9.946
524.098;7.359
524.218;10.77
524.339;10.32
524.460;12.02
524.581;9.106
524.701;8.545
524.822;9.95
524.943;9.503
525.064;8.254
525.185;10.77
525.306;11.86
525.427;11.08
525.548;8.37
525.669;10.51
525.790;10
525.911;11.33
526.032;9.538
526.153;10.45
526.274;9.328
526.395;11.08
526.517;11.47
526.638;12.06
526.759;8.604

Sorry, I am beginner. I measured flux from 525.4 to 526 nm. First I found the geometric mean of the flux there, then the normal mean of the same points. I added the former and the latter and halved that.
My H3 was 10.2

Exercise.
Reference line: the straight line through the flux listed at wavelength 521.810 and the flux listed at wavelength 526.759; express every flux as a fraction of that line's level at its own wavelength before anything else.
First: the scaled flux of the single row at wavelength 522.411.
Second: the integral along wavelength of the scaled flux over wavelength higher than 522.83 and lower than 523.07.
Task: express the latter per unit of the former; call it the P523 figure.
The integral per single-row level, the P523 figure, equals 0.14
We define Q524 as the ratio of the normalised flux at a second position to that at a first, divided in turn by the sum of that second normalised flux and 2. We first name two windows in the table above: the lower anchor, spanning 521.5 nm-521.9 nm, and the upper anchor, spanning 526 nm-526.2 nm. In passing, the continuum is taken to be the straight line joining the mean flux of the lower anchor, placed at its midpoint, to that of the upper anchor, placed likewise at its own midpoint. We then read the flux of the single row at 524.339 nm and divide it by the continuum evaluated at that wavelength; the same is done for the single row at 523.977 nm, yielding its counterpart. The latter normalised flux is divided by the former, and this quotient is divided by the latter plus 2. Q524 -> 0.324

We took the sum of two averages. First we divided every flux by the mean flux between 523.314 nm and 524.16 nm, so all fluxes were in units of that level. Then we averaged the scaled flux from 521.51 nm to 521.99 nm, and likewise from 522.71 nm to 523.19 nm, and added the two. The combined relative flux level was 1.93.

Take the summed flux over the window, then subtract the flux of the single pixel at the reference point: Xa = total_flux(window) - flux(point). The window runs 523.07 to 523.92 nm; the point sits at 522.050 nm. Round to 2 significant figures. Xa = 63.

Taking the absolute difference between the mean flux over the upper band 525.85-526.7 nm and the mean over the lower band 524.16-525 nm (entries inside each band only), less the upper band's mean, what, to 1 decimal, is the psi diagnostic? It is -10.0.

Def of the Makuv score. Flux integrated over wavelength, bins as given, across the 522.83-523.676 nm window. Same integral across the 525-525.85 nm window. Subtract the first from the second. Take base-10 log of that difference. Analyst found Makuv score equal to -0.37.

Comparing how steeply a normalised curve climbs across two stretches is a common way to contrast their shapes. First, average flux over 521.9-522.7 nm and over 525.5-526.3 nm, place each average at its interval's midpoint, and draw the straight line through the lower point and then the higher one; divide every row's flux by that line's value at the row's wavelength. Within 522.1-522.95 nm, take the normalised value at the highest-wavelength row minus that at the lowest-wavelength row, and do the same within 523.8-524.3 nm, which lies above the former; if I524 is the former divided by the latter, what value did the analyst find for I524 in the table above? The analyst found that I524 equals -2.53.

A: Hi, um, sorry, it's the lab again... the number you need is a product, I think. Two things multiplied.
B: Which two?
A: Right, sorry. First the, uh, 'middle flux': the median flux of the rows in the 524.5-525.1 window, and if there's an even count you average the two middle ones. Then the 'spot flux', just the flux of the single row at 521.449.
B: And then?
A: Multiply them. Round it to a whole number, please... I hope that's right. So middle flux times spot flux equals 89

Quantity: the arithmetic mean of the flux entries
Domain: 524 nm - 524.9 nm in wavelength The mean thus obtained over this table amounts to 9.7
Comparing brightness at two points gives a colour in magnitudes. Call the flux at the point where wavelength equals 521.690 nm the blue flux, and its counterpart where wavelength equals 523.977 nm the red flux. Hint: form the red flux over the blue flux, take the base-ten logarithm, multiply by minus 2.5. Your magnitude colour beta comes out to 0.158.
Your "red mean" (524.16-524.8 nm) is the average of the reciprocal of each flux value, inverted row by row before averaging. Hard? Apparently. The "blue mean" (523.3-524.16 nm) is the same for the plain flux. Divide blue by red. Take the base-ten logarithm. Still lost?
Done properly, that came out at 2.00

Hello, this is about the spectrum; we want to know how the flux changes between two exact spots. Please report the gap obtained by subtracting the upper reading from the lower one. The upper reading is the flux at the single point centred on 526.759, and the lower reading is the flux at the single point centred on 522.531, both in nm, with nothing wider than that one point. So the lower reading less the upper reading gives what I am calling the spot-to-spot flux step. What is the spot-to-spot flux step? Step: 2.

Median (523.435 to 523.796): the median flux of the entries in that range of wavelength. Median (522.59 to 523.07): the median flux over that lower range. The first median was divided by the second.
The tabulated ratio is 1.41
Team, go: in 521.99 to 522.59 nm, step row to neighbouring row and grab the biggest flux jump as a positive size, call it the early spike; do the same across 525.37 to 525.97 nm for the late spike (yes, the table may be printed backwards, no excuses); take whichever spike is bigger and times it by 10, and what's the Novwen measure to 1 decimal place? 31.2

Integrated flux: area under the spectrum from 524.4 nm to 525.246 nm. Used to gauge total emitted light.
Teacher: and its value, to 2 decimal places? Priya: 8.24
